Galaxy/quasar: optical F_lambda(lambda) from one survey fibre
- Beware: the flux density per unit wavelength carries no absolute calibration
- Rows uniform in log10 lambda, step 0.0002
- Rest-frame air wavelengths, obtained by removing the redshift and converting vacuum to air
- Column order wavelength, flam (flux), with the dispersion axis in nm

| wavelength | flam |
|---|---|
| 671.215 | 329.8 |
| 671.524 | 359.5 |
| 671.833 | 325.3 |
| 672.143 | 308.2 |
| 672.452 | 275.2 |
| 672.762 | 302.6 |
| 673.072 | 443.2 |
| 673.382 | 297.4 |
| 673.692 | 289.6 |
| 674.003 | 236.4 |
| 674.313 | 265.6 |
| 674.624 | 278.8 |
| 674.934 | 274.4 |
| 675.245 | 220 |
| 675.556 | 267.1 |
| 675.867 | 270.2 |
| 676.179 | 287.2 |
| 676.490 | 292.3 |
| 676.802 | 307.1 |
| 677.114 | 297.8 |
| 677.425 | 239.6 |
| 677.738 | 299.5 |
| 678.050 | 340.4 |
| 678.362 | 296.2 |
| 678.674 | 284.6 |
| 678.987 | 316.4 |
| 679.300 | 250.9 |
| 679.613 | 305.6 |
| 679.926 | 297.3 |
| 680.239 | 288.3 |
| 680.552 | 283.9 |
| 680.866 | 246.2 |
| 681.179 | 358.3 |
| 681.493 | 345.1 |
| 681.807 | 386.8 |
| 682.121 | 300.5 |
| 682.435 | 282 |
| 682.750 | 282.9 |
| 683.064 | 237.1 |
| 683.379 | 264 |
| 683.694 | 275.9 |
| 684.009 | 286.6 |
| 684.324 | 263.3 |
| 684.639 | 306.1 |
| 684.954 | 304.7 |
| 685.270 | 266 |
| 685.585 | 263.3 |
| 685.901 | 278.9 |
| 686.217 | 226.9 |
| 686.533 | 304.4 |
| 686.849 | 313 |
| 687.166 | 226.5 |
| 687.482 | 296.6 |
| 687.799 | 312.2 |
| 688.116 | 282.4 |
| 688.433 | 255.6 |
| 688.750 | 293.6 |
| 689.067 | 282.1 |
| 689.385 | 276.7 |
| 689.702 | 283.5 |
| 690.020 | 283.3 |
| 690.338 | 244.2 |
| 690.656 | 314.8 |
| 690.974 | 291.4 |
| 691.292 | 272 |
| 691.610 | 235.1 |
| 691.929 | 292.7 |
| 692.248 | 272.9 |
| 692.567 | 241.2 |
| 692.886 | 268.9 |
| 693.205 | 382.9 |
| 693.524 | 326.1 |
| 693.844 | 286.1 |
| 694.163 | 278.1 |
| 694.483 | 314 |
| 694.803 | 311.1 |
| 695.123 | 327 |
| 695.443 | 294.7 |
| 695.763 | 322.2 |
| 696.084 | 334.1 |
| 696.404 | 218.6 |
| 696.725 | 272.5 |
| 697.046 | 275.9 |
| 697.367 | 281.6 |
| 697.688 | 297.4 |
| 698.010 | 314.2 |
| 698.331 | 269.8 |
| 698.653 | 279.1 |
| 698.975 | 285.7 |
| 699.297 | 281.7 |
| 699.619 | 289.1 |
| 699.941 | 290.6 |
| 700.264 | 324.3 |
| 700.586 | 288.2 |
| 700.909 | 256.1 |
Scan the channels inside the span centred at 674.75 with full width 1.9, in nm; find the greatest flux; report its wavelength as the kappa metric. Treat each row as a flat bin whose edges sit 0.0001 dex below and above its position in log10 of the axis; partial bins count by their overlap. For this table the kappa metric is 674.624 nm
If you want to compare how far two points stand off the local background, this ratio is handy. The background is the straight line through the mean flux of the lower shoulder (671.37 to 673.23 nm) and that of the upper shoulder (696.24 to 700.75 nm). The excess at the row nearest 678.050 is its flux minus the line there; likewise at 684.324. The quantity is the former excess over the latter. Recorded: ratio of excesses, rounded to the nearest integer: 0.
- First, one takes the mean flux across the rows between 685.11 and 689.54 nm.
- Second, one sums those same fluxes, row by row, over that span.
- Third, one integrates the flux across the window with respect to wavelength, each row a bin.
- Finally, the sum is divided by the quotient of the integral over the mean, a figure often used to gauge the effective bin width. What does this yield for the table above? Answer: 875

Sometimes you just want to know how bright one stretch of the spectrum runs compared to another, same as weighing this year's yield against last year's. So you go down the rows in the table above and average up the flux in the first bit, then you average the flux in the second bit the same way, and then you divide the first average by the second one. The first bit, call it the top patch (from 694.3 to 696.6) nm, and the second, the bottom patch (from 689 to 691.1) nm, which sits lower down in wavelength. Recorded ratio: 1.07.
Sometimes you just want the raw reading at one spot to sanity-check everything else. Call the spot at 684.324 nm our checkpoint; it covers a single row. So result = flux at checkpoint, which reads 263.3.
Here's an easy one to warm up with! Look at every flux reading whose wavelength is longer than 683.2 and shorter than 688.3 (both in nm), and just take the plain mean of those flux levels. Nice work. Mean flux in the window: 279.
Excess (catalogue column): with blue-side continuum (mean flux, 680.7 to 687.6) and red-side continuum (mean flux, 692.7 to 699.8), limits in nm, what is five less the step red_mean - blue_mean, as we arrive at -4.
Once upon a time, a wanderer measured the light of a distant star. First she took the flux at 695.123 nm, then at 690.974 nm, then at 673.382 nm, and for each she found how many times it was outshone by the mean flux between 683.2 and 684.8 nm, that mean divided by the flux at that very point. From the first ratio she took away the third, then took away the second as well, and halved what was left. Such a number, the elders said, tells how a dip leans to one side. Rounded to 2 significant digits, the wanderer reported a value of -0.52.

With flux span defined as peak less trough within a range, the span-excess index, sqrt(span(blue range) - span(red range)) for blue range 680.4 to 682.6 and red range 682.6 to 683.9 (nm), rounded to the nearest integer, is 10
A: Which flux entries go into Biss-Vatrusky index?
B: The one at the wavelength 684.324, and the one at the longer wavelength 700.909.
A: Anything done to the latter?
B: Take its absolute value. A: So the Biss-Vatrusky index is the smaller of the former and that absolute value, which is 256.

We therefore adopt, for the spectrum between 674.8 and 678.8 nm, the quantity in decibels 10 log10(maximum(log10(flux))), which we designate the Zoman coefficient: 4.03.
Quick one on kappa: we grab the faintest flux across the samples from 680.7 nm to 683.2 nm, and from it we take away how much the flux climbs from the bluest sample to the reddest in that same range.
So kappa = 246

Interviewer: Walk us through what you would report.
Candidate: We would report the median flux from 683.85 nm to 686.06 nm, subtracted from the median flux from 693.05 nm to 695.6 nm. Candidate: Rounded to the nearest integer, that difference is 34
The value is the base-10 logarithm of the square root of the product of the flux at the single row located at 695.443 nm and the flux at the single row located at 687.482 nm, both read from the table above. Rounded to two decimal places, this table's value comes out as 2.47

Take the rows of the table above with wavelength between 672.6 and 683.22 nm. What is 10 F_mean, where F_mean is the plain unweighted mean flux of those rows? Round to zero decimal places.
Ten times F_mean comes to 2933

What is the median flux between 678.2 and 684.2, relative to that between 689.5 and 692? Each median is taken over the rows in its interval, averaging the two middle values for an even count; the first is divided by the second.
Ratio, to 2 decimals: 1.01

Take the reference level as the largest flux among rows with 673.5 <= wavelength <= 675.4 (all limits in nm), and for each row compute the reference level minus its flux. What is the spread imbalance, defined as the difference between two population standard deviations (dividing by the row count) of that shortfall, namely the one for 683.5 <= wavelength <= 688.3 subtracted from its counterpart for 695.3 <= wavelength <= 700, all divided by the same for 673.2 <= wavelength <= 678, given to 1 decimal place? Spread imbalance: -0.1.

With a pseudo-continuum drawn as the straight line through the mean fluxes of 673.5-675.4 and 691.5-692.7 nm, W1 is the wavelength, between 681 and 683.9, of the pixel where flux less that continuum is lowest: 683.064 nm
